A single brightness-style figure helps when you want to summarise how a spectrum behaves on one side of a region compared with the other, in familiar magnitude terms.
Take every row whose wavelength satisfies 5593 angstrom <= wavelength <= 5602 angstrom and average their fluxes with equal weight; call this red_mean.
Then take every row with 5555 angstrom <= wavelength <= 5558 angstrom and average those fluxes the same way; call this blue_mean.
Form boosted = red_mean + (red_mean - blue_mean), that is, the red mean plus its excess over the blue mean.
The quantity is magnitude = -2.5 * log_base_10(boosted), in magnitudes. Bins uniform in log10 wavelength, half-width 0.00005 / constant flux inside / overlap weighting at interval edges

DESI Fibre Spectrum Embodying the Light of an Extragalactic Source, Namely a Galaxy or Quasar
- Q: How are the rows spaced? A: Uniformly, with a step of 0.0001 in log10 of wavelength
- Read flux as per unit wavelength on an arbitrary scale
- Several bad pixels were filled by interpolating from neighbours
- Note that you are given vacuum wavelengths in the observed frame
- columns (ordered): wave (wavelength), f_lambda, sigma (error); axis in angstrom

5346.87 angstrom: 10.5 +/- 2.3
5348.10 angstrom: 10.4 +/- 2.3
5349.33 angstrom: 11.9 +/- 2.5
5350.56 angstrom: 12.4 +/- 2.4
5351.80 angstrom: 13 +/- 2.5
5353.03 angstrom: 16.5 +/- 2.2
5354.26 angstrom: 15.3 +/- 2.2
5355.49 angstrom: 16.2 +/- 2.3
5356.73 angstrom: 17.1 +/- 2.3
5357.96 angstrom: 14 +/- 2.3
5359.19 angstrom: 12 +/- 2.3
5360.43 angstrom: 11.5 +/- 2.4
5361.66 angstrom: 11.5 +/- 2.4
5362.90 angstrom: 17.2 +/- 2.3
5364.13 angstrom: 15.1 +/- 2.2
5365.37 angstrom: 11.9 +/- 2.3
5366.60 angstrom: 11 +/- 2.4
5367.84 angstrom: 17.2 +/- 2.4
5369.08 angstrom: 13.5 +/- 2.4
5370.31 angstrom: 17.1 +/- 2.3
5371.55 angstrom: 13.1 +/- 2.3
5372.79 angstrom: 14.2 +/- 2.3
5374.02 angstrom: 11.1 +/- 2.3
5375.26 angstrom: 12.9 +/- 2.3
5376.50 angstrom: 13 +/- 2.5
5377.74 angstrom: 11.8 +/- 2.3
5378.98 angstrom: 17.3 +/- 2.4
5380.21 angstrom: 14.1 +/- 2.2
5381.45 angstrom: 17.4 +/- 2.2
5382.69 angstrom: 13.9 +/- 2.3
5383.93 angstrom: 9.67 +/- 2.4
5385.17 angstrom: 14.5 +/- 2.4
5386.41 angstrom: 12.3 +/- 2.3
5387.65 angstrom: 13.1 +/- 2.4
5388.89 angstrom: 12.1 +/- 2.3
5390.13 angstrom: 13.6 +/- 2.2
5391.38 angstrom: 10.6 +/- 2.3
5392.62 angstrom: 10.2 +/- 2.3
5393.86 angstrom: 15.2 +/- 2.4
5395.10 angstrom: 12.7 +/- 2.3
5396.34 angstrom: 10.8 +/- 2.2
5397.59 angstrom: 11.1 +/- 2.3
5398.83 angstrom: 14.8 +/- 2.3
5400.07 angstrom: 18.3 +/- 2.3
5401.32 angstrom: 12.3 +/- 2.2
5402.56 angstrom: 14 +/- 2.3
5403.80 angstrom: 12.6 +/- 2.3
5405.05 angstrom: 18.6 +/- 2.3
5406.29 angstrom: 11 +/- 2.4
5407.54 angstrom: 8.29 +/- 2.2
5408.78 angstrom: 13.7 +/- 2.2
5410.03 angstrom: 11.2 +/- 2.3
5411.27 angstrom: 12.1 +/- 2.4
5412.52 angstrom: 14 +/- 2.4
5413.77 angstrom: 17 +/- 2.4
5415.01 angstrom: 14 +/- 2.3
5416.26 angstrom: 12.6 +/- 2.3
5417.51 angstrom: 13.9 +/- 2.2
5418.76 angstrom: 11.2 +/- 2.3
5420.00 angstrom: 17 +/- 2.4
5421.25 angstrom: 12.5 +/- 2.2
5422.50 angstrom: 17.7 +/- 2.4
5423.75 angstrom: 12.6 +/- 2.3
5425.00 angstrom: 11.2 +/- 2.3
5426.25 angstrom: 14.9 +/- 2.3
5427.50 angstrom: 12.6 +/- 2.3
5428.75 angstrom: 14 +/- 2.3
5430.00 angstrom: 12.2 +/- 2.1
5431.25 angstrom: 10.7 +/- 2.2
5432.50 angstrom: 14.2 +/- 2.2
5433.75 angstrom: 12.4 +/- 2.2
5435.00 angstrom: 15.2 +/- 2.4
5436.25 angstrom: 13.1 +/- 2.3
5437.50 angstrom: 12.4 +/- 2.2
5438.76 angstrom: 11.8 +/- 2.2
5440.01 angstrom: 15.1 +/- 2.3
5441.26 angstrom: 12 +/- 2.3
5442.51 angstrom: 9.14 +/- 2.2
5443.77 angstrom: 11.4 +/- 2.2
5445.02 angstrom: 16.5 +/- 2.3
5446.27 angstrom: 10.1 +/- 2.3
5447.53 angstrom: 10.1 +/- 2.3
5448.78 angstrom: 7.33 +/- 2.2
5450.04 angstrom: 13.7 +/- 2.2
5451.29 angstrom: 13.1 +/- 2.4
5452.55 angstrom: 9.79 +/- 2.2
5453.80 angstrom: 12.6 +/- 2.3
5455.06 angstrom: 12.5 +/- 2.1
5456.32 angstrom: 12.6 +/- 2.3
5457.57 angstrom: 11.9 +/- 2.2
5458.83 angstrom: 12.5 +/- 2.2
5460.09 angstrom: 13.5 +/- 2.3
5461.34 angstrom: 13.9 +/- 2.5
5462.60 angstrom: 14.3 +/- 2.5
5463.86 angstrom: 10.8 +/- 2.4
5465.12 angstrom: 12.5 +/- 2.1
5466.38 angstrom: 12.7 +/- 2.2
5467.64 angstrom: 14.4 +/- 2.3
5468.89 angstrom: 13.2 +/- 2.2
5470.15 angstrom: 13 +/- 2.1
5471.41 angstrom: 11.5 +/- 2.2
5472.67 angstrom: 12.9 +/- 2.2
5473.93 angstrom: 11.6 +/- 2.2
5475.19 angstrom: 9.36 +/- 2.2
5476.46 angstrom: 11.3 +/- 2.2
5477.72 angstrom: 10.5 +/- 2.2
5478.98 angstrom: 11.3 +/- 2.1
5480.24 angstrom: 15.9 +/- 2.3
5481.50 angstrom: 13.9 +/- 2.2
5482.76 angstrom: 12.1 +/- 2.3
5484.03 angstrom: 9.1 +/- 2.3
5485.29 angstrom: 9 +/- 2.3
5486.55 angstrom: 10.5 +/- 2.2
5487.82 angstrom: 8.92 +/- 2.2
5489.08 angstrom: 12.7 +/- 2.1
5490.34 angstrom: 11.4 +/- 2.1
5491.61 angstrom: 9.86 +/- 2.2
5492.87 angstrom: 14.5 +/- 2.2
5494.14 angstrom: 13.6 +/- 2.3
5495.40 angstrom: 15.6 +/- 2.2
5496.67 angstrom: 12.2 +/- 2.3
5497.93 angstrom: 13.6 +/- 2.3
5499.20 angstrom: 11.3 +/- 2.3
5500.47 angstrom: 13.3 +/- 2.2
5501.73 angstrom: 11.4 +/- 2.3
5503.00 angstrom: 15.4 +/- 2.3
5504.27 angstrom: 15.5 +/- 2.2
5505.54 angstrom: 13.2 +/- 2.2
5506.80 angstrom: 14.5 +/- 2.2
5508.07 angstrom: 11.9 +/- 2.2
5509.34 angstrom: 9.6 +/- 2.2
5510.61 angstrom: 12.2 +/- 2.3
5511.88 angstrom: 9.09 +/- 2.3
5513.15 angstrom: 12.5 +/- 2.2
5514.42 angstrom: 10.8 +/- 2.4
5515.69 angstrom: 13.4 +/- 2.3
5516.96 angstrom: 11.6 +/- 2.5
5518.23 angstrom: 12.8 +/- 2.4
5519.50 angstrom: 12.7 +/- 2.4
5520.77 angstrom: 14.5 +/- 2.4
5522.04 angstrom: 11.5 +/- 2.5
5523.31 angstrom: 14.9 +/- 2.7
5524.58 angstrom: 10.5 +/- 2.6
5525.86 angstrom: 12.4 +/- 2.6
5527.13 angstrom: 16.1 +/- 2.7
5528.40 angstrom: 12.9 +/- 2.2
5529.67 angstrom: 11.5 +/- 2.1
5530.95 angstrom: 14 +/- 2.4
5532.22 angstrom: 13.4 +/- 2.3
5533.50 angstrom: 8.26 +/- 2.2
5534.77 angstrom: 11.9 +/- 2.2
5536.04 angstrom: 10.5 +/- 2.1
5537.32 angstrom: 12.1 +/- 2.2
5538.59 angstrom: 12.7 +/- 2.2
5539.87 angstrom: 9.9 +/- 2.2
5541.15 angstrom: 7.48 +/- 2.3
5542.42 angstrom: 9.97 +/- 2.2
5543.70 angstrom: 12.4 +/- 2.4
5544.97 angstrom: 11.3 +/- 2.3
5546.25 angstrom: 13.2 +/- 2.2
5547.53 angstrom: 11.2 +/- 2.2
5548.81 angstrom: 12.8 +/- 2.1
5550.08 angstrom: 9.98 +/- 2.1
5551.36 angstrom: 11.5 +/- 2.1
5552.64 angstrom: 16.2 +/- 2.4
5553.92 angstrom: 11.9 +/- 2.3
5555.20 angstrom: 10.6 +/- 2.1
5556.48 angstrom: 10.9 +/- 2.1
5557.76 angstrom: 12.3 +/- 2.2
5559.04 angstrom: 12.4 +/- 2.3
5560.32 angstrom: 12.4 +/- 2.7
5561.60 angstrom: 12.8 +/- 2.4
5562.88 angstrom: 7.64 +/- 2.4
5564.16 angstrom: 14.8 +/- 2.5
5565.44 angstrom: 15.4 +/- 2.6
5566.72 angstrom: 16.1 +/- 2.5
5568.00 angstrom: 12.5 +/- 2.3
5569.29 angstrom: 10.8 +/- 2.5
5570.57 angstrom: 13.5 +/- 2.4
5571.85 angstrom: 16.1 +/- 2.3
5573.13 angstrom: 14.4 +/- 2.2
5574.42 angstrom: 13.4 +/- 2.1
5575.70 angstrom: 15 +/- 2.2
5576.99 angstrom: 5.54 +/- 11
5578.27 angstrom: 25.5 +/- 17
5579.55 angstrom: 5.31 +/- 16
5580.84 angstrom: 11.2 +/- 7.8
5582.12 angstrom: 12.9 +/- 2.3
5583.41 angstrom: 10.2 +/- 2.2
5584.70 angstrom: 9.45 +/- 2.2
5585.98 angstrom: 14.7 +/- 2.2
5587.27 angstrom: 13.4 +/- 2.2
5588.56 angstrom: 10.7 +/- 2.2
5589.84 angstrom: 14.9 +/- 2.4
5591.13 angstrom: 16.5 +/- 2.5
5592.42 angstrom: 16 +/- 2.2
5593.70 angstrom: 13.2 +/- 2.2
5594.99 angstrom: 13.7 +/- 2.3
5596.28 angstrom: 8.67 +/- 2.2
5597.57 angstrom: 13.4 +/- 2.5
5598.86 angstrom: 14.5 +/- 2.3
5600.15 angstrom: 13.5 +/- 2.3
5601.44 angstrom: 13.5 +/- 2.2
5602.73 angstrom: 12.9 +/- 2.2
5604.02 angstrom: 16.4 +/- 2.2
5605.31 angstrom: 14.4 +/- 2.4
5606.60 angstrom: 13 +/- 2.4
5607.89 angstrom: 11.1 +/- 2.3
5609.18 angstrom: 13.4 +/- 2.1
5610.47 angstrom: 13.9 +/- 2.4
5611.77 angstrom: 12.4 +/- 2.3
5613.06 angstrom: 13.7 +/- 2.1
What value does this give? -2.9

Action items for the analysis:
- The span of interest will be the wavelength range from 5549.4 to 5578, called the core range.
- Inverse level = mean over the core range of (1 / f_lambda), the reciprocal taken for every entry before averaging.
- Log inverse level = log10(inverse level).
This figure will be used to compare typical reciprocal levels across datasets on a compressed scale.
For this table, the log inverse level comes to -1.07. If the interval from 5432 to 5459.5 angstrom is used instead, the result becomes -1.07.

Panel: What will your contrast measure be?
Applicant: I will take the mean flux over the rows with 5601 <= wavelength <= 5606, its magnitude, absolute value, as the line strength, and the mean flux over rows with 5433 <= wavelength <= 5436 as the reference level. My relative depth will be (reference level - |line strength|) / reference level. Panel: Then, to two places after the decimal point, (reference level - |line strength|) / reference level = -0.04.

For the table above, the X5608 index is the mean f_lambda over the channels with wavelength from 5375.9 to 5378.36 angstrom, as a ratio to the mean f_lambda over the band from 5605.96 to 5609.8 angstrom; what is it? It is 0.99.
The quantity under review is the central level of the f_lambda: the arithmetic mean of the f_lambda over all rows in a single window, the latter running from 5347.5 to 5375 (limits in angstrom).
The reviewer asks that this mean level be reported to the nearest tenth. 13.8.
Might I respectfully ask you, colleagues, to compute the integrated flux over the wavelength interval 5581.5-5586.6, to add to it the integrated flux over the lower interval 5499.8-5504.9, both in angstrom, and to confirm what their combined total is 131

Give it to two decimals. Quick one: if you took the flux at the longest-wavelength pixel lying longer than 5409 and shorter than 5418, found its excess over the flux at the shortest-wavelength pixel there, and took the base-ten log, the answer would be 0.43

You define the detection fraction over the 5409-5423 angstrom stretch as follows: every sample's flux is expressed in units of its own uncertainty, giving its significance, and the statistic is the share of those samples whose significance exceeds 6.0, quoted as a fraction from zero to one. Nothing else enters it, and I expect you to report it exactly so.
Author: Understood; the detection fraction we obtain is 0.45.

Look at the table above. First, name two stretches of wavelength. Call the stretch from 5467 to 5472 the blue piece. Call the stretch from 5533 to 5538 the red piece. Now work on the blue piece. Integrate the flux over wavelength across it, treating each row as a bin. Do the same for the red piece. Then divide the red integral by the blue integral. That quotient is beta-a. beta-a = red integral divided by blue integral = 0.83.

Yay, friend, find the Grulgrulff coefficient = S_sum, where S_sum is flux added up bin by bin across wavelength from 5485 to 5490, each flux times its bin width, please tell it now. 52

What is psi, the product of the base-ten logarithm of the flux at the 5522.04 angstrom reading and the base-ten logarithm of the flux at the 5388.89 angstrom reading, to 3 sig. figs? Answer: 1.15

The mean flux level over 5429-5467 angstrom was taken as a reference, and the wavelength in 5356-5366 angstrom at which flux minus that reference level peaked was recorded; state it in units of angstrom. 5362.90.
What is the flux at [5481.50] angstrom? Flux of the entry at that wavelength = 13.9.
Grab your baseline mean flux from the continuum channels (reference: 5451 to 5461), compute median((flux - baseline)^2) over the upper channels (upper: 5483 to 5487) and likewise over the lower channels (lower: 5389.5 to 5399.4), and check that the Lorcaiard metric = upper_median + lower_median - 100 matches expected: -87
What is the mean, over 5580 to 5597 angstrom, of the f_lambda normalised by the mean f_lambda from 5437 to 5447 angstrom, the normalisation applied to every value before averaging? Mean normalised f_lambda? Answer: 1.03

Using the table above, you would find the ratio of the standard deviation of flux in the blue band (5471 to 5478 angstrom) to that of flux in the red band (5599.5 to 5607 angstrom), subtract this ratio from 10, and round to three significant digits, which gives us 9.10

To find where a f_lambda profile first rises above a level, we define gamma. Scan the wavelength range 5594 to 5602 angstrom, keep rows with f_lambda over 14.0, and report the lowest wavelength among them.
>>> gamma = 5598.86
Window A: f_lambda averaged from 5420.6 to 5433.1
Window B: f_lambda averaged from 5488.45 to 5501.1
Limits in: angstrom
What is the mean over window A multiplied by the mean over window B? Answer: 170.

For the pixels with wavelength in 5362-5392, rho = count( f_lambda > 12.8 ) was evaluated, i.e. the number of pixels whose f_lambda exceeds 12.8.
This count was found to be 16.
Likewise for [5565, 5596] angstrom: 16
